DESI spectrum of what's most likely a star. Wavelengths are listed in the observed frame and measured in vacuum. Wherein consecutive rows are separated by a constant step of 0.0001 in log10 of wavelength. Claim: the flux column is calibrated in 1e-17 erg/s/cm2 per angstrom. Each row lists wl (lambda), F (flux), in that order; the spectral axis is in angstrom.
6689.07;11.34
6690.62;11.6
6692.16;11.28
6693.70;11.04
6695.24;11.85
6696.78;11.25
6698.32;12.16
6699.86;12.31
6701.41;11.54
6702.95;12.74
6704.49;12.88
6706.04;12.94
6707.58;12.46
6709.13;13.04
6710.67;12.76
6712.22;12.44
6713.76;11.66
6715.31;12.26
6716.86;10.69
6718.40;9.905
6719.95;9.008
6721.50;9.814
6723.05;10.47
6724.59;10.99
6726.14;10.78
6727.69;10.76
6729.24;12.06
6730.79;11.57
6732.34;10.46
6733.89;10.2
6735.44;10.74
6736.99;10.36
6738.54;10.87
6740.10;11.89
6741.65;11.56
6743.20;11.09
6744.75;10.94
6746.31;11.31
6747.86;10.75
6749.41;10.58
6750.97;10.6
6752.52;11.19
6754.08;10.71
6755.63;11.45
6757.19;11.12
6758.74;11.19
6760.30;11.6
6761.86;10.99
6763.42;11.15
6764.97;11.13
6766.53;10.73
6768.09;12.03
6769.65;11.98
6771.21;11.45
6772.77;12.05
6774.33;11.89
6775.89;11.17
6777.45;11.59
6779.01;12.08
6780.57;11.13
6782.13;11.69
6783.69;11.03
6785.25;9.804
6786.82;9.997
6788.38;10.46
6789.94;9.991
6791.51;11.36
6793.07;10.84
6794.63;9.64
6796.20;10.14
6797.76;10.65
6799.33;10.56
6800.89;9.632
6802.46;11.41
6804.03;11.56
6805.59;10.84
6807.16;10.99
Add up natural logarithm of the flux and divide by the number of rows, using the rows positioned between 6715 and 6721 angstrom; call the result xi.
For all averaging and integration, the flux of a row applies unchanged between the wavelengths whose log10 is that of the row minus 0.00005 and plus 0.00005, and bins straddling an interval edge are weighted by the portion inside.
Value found 2.34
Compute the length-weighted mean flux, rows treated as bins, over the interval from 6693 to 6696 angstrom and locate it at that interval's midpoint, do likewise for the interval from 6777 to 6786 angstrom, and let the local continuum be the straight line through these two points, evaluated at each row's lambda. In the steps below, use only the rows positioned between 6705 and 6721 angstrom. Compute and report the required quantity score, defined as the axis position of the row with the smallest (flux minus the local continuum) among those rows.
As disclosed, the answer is 6719.95 angstrom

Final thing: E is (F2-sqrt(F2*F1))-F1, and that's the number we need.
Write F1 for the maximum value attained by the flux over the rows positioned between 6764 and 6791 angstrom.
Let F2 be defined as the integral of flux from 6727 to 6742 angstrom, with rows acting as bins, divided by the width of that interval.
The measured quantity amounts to -12.6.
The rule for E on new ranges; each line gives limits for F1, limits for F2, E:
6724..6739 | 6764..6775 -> -12.3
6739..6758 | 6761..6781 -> -12.1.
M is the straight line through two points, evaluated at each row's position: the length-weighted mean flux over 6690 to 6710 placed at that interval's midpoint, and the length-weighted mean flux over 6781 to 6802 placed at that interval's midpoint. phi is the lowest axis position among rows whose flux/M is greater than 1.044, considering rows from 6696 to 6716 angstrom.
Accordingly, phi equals 6702.95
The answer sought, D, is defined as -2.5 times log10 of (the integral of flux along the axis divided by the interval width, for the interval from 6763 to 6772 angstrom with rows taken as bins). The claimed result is -2.644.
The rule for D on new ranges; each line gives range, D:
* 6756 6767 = -2.618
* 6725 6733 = -2.616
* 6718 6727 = -2.519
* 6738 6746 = -2.630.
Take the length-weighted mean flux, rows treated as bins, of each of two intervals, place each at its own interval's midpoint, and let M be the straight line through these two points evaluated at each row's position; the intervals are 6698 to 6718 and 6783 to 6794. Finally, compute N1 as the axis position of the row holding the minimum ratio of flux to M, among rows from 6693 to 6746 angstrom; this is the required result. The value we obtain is 6719.95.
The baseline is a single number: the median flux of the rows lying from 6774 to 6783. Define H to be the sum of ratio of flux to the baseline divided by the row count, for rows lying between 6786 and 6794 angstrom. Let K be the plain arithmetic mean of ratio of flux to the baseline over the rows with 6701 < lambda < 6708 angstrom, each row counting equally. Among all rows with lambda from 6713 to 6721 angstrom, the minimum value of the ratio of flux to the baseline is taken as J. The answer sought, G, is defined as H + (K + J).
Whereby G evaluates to 2.75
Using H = 0.90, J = 0.77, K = 1.07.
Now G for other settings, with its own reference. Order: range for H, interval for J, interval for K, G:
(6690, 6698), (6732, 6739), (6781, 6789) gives 2.77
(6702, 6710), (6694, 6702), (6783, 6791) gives 2.95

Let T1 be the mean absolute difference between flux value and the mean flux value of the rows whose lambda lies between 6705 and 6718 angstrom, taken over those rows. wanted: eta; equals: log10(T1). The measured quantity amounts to -0.25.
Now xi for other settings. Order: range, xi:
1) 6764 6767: 2.39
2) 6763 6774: 2.44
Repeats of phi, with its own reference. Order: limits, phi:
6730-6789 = 6740.10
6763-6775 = 6768.09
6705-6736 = 6706.04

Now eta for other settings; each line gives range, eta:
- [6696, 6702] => -0.38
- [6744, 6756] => -0.55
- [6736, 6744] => -0.34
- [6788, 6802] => -0.34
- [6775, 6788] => -0.23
